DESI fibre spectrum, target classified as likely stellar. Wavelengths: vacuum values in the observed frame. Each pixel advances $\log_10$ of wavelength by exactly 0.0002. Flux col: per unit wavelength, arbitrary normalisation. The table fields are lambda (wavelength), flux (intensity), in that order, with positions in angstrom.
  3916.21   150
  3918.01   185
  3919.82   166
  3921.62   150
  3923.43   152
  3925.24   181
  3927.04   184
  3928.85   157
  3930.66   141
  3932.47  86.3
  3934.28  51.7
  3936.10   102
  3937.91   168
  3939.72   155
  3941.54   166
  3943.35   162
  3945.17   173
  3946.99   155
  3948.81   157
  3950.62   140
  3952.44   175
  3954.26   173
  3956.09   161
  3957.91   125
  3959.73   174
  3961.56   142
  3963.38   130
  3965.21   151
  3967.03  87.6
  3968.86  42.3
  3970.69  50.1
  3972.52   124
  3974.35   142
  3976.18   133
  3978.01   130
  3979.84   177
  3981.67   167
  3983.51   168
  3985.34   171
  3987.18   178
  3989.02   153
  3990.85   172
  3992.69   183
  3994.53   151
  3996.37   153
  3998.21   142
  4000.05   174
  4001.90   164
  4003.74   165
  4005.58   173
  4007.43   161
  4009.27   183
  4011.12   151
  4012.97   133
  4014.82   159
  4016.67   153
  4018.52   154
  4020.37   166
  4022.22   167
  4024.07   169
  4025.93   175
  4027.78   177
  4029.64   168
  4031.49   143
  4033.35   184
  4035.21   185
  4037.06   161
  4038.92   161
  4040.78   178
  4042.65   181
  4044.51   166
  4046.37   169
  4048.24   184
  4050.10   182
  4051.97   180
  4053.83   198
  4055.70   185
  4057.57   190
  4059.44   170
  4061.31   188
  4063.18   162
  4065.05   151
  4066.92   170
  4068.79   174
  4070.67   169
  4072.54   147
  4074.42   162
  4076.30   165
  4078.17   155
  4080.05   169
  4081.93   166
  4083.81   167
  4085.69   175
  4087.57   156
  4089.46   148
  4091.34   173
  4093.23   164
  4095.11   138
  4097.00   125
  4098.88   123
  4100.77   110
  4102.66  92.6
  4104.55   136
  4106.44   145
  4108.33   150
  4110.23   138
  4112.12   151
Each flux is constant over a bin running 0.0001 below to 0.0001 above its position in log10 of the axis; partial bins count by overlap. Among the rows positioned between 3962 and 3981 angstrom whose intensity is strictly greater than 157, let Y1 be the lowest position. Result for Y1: 3979.84 angstrom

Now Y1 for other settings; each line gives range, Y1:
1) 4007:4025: 4007.43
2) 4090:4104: 4091.34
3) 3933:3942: 3937.91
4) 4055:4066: 4055.70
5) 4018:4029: 4020.37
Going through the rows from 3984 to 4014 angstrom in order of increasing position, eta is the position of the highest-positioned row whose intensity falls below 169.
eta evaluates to 4012.97 angstrom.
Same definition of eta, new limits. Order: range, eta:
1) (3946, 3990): 3989.02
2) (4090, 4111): 4110.23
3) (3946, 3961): 3957.91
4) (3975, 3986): 3983.51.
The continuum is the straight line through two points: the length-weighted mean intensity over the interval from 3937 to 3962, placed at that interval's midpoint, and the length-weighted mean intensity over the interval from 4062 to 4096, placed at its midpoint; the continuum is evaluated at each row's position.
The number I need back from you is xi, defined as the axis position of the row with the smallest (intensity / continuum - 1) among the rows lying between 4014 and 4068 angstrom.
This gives 4031.49 angstrom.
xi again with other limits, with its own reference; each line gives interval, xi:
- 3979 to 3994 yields 3989.02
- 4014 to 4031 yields 4016.67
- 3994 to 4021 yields 4012.97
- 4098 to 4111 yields 4102.66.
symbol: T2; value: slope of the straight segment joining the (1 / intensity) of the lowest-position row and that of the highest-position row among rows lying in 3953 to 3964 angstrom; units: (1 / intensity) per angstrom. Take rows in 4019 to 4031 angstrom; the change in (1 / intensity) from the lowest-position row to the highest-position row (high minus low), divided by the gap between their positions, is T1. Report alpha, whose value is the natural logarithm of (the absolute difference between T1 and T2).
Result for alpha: -8.4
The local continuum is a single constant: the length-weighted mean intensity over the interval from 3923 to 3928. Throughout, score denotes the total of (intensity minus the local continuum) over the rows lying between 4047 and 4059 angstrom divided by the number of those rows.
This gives 12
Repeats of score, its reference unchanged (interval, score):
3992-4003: -13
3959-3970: -53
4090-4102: -35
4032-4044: 1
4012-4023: -19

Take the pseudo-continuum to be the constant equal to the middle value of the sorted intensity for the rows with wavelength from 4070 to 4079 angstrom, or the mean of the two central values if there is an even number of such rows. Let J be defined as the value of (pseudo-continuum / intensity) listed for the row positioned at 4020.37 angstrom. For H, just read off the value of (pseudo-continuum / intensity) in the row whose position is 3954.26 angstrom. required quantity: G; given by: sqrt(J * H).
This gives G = 0.96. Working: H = 0.94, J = 0.98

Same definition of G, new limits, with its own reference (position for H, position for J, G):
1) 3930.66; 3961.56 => 1.14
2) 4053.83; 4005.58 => 0.88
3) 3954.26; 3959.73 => 0.93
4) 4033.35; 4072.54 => 0.99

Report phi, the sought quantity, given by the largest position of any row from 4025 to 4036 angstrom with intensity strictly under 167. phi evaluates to 4031.49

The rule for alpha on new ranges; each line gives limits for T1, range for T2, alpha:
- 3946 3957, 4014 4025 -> -11.2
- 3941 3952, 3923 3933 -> -7.7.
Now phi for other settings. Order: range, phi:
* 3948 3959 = 3957.91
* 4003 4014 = 4012.97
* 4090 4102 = 4100.77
